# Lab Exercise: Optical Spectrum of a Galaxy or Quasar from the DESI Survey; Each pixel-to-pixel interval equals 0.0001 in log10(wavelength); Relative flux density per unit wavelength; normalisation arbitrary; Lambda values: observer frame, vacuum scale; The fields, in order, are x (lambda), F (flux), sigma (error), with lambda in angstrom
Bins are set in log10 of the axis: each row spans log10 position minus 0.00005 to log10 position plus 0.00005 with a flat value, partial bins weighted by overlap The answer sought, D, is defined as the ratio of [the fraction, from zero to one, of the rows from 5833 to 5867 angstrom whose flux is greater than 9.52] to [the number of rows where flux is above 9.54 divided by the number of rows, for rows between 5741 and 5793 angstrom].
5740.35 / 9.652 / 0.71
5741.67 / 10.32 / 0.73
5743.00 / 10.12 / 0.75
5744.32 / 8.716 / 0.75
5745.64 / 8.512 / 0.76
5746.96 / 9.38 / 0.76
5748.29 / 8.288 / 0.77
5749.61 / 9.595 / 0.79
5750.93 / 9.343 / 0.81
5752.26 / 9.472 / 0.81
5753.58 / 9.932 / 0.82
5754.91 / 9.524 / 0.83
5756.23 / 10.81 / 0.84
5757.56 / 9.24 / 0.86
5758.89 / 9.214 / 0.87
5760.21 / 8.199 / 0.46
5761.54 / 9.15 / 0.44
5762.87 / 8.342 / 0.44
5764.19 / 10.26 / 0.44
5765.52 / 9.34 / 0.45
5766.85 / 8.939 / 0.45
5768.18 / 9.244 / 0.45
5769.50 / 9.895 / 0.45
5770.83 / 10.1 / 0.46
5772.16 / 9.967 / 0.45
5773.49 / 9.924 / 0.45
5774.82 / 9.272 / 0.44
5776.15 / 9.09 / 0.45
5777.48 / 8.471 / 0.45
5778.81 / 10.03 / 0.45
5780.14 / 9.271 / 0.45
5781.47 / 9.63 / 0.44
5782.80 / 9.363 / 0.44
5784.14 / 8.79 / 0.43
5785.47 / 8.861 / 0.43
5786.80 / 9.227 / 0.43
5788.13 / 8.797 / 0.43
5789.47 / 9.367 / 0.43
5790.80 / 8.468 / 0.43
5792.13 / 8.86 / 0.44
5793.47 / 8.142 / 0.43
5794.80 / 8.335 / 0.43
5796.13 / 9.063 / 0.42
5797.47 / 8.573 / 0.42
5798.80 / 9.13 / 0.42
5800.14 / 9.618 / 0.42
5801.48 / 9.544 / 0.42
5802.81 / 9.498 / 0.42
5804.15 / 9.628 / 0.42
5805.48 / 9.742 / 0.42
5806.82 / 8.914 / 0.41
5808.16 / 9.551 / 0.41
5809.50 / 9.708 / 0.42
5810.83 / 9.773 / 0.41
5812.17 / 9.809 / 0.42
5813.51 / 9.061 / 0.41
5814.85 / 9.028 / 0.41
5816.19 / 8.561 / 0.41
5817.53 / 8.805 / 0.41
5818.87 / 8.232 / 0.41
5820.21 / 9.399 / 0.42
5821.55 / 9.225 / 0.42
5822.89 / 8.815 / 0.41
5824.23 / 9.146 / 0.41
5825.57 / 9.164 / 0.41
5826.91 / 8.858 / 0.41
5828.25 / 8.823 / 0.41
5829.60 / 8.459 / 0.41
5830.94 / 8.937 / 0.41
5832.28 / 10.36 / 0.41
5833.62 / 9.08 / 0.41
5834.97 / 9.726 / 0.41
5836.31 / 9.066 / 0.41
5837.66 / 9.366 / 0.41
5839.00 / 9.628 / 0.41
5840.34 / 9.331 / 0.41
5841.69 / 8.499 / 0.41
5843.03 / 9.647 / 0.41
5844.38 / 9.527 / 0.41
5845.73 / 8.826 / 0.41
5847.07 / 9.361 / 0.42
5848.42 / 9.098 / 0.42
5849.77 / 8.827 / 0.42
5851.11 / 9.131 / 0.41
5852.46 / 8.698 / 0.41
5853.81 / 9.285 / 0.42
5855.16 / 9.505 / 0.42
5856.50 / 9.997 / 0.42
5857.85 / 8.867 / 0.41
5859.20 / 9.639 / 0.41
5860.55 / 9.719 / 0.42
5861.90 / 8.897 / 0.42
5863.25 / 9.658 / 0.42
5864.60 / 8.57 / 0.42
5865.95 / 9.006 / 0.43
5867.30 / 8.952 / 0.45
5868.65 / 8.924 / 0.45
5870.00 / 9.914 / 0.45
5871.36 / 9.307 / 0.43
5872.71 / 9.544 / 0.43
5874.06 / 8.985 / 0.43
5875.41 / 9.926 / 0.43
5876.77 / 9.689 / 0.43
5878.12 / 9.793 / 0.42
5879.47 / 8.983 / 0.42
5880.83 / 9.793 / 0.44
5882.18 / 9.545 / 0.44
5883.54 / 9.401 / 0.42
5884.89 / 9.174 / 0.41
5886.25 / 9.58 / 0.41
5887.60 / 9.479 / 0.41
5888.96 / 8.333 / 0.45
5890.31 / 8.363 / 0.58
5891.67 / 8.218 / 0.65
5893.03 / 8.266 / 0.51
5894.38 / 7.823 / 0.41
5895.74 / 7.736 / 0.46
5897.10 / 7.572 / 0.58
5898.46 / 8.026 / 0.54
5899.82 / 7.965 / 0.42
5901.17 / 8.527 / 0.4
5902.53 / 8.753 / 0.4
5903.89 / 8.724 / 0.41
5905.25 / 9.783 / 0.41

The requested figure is 1.0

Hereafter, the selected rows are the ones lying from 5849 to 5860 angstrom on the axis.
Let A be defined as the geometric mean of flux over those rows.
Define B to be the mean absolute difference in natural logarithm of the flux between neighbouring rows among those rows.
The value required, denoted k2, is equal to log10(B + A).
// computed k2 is 0.968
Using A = 9.23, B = 0.0607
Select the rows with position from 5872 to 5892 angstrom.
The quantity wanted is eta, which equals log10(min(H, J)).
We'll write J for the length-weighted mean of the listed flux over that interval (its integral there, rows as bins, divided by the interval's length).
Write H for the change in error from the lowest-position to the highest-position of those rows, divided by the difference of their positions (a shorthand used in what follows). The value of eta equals -1.9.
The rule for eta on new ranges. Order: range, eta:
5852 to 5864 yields -3.0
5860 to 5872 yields -3.0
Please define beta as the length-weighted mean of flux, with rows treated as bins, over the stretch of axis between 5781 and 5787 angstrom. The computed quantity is 9.15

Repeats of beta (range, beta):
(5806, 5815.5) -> 9.41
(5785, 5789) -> 8.98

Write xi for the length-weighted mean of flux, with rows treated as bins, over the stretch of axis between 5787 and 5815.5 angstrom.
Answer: 9.17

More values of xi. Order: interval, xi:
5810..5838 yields 9.13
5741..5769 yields 9.33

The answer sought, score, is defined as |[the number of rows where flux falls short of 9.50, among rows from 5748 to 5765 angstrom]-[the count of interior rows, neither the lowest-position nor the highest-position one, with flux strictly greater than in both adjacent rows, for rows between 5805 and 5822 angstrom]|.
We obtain 5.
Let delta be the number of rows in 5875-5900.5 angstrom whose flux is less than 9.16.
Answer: 10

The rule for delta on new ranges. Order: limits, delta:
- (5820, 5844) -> 9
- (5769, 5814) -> 14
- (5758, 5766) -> 3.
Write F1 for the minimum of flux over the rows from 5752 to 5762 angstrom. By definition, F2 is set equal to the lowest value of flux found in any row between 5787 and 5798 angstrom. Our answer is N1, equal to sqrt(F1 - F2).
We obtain 0.24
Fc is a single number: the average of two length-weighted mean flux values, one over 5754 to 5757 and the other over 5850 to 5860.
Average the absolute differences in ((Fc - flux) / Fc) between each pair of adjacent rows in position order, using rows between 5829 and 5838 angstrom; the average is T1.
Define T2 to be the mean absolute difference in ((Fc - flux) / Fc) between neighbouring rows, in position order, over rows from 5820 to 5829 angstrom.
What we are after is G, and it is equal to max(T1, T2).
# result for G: 0.082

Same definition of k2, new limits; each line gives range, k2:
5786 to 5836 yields 0.962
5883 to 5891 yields 0.958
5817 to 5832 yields 0.951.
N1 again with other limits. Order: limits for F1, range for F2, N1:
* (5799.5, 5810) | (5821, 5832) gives 0.67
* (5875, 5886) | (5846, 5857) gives 0.53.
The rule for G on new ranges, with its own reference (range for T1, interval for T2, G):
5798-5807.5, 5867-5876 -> 0.058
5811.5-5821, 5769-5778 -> 0.056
